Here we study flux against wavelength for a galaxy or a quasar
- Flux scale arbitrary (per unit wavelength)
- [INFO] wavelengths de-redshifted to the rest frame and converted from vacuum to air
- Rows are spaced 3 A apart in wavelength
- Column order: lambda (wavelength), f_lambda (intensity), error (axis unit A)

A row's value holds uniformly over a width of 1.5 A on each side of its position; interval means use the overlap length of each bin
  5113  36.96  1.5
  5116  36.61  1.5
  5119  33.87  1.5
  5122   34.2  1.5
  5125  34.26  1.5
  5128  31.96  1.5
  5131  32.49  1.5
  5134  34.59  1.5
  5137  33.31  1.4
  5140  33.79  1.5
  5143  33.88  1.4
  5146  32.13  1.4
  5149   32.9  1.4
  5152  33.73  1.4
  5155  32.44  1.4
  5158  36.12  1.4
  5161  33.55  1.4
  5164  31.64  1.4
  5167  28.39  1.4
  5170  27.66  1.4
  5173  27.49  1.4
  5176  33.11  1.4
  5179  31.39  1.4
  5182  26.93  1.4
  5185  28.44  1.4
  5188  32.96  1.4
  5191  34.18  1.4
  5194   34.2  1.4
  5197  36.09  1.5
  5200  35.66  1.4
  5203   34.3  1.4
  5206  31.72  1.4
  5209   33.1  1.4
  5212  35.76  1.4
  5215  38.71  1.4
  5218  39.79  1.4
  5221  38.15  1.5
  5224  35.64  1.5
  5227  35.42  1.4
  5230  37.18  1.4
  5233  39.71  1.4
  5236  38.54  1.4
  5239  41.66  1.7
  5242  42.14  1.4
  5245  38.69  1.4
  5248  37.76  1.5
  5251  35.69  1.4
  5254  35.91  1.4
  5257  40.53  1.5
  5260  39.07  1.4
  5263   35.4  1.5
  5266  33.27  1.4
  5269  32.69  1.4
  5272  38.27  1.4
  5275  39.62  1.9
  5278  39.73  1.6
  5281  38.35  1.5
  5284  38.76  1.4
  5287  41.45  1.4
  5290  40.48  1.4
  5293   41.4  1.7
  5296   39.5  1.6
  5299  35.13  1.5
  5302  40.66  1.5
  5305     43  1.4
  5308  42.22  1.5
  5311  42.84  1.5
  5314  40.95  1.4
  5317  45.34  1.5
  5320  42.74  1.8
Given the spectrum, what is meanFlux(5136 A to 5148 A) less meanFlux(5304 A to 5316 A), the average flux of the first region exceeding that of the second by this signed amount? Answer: -9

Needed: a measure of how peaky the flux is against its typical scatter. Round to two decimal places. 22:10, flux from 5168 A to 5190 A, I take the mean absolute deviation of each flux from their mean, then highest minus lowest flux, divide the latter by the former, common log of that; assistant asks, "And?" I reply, 0.41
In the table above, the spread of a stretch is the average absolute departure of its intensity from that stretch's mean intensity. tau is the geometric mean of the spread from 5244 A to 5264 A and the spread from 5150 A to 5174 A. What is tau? 2.1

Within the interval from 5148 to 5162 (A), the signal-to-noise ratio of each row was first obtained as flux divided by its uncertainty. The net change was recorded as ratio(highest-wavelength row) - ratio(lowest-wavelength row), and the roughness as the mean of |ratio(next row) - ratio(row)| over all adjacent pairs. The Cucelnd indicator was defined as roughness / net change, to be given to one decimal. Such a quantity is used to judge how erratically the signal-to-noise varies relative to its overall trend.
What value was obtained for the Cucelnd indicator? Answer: 3.2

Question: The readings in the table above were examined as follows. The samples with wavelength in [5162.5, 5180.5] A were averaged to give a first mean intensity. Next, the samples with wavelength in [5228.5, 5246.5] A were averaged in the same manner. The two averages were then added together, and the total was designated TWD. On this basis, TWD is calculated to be 70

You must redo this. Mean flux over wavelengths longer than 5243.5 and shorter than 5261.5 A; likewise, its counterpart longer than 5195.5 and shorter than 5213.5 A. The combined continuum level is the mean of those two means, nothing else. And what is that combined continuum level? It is 36.2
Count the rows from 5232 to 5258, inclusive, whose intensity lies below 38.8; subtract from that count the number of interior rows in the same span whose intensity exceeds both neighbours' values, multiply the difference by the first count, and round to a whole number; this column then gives 20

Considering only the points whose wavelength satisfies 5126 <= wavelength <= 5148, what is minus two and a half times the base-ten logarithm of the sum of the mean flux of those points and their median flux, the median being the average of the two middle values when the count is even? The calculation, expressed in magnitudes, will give -4.56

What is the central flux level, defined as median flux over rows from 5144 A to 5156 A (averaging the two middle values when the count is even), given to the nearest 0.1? 32.7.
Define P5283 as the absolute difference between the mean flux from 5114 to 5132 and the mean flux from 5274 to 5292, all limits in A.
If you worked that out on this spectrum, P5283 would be 5.8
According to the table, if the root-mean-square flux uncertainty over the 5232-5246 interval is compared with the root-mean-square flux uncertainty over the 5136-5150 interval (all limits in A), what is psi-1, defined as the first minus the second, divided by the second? 0.031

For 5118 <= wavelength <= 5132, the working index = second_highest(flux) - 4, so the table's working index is 30.2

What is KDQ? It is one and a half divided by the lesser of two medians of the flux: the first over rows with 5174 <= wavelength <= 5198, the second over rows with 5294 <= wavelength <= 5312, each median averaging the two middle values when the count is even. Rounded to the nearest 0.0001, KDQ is 0.0454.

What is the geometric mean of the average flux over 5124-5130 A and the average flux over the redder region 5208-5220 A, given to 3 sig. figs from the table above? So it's 34.9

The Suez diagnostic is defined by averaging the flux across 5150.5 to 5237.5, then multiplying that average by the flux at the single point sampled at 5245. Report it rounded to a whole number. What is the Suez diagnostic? 1310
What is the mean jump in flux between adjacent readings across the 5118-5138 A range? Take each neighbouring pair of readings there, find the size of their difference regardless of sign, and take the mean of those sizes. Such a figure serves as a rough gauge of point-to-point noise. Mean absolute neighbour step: 1.1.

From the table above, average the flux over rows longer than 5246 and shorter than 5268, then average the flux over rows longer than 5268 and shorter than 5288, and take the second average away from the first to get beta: -2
